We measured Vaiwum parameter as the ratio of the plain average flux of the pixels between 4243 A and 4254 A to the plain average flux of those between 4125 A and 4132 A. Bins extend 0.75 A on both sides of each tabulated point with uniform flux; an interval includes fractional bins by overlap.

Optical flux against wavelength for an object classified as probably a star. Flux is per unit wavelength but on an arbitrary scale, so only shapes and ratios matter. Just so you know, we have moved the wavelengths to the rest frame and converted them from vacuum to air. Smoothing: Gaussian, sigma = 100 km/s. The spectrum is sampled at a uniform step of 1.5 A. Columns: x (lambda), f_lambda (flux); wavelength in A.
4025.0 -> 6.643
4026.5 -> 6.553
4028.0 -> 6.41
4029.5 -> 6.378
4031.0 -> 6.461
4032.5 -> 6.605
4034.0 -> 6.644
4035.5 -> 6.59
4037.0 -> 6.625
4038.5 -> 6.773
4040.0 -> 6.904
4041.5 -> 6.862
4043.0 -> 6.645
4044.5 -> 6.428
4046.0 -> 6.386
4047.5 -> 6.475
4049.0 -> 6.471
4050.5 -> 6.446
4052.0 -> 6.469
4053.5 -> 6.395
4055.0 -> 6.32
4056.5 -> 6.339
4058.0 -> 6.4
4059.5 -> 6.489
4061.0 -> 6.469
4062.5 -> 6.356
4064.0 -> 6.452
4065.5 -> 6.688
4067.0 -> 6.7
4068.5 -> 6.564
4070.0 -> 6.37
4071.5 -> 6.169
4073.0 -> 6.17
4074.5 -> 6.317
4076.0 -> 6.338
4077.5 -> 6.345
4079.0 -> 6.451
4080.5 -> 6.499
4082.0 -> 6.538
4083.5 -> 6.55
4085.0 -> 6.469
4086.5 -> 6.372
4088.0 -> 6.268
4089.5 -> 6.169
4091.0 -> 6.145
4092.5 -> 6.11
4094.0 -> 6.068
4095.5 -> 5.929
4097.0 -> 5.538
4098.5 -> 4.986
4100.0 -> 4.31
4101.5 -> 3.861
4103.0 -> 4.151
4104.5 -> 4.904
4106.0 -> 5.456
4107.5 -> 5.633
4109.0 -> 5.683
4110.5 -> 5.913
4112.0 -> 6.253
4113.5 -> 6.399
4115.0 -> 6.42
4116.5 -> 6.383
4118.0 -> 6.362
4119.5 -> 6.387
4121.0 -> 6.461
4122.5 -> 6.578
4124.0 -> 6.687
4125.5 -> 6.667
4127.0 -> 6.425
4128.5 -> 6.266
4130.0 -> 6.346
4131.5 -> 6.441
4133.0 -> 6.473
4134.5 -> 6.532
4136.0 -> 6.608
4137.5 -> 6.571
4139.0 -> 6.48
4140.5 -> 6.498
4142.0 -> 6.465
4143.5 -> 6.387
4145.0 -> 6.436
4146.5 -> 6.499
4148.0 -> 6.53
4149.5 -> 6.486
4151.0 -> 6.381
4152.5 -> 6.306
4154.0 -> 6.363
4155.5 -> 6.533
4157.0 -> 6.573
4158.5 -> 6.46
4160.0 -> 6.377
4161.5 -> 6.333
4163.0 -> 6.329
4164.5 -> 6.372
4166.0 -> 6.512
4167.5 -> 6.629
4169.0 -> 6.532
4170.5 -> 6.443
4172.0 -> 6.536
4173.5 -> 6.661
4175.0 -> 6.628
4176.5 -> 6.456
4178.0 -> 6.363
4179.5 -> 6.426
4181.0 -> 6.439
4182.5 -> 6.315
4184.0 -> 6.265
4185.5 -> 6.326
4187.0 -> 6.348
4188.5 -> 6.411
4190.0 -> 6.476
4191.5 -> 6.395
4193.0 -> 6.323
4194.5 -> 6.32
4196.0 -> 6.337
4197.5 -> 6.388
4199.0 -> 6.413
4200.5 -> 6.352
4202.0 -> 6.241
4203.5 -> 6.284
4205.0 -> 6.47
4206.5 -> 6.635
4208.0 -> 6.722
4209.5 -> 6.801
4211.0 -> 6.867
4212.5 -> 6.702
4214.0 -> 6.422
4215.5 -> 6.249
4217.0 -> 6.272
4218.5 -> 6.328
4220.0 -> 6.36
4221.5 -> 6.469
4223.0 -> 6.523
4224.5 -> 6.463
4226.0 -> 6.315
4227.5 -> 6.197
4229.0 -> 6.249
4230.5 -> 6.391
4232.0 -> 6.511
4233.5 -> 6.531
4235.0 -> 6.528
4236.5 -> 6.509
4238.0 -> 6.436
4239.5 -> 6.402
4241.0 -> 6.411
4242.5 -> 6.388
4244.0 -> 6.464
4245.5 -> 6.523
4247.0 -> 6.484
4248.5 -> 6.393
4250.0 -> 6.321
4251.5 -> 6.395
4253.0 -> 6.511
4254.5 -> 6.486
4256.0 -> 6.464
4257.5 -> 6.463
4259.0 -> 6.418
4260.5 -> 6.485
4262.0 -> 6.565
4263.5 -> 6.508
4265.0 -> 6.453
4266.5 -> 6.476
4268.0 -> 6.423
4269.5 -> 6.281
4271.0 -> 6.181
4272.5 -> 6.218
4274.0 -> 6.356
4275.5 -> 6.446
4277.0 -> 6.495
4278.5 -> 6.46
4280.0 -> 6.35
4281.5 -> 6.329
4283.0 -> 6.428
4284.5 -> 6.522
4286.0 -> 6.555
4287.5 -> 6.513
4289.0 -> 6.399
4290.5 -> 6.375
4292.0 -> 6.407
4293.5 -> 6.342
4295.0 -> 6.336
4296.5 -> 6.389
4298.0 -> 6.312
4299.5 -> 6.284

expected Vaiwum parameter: 1.00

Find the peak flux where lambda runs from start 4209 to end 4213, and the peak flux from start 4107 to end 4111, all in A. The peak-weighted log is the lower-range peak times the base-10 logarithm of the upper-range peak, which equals 4.95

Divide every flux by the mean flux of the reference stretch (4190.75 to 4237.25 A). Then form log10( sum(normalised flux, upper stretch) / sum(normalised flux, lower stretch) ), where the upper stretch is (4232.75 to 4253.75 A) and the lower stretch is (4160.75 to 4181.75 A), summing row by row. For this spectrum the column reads -0.0017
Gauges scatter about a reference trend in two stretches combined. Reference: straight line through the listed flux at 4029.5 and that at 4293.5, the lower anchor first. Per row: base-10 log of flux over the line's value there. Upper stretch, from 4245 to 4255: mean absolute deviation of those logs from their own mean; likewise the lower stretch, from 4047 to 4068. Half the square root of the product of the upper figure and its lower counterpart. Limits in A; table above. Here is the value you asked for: 0.0023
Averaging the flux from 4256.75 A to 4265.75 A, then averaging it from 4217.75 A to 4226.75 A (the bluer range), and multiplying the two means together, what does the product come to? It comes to 41.5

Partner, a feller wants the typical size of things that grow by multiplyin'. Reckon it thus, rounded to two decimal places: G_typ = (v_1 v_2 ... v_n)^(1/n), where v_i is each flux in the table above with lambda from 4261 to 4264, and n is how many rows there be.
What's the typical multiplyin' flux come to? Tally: 6.54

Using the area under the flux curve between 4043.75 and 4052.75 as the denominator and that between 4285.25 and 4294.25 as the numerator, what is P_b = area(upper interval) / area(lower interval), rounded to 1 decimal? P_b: 1.0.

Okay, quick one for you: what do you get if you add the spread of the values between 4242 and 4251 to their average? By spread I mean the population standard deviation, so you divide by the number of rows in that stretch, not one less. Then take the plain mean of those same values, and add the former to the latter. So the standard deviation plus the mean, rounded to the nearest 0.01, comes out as 6.50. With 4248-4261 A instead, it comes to 6.49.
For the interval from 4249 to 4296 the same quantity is 6.51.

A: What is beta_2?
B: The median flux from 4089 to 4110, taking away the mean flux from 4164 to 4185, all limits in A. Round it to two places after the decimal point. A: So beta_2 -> -0.88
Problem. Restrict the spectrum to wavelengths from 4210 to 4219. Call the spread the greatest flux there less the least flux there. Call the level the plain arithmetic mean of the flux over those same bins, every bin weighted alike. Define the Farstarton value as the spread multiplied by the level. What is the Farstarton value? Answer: 4.0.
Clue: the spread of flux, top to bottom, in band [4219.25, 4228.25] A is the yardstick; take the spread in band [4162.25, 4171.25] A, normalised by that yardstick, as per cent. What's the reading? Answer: 92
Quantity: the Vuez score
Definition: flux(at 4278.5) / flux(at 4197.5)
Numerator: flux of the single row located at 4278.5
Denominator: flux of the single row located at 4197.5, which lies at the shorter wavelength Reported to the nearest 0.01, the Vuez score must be 1.01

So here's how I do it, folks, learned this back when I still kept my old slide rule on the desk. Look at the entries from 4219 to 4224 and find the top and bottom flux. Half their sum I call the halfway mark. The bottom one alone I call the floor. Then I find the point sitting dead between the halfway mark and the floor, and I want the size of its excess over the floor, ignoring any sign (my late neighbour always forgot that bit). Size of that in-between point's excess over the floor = 0.041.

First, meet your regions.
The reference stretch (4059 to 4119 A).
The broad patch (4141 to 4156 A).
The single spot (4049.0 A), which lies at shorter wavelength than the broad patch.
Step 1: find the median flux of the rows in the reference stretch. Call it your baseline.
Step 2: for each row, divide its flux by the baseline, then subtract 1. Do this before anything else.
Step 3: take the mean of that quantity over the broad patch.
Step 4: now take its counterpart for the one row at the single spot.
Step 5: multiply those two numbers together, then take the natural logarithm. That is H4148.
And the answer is -7.8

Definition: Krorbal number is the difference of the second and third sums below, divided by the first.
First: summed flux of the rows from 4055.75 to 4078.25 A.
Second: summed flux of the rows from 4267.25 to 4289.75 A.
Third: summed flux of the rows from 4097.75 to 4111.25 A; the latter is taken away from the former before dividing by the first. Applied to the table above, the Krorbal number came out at 0.5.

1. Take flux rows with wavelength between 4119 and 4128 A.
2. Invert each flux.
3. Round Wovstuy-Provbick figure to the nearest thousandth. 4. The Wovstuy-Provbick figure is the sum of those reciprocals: 0.919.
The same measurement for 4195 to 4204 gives 0.947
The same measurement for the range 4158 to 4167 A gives 0.938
